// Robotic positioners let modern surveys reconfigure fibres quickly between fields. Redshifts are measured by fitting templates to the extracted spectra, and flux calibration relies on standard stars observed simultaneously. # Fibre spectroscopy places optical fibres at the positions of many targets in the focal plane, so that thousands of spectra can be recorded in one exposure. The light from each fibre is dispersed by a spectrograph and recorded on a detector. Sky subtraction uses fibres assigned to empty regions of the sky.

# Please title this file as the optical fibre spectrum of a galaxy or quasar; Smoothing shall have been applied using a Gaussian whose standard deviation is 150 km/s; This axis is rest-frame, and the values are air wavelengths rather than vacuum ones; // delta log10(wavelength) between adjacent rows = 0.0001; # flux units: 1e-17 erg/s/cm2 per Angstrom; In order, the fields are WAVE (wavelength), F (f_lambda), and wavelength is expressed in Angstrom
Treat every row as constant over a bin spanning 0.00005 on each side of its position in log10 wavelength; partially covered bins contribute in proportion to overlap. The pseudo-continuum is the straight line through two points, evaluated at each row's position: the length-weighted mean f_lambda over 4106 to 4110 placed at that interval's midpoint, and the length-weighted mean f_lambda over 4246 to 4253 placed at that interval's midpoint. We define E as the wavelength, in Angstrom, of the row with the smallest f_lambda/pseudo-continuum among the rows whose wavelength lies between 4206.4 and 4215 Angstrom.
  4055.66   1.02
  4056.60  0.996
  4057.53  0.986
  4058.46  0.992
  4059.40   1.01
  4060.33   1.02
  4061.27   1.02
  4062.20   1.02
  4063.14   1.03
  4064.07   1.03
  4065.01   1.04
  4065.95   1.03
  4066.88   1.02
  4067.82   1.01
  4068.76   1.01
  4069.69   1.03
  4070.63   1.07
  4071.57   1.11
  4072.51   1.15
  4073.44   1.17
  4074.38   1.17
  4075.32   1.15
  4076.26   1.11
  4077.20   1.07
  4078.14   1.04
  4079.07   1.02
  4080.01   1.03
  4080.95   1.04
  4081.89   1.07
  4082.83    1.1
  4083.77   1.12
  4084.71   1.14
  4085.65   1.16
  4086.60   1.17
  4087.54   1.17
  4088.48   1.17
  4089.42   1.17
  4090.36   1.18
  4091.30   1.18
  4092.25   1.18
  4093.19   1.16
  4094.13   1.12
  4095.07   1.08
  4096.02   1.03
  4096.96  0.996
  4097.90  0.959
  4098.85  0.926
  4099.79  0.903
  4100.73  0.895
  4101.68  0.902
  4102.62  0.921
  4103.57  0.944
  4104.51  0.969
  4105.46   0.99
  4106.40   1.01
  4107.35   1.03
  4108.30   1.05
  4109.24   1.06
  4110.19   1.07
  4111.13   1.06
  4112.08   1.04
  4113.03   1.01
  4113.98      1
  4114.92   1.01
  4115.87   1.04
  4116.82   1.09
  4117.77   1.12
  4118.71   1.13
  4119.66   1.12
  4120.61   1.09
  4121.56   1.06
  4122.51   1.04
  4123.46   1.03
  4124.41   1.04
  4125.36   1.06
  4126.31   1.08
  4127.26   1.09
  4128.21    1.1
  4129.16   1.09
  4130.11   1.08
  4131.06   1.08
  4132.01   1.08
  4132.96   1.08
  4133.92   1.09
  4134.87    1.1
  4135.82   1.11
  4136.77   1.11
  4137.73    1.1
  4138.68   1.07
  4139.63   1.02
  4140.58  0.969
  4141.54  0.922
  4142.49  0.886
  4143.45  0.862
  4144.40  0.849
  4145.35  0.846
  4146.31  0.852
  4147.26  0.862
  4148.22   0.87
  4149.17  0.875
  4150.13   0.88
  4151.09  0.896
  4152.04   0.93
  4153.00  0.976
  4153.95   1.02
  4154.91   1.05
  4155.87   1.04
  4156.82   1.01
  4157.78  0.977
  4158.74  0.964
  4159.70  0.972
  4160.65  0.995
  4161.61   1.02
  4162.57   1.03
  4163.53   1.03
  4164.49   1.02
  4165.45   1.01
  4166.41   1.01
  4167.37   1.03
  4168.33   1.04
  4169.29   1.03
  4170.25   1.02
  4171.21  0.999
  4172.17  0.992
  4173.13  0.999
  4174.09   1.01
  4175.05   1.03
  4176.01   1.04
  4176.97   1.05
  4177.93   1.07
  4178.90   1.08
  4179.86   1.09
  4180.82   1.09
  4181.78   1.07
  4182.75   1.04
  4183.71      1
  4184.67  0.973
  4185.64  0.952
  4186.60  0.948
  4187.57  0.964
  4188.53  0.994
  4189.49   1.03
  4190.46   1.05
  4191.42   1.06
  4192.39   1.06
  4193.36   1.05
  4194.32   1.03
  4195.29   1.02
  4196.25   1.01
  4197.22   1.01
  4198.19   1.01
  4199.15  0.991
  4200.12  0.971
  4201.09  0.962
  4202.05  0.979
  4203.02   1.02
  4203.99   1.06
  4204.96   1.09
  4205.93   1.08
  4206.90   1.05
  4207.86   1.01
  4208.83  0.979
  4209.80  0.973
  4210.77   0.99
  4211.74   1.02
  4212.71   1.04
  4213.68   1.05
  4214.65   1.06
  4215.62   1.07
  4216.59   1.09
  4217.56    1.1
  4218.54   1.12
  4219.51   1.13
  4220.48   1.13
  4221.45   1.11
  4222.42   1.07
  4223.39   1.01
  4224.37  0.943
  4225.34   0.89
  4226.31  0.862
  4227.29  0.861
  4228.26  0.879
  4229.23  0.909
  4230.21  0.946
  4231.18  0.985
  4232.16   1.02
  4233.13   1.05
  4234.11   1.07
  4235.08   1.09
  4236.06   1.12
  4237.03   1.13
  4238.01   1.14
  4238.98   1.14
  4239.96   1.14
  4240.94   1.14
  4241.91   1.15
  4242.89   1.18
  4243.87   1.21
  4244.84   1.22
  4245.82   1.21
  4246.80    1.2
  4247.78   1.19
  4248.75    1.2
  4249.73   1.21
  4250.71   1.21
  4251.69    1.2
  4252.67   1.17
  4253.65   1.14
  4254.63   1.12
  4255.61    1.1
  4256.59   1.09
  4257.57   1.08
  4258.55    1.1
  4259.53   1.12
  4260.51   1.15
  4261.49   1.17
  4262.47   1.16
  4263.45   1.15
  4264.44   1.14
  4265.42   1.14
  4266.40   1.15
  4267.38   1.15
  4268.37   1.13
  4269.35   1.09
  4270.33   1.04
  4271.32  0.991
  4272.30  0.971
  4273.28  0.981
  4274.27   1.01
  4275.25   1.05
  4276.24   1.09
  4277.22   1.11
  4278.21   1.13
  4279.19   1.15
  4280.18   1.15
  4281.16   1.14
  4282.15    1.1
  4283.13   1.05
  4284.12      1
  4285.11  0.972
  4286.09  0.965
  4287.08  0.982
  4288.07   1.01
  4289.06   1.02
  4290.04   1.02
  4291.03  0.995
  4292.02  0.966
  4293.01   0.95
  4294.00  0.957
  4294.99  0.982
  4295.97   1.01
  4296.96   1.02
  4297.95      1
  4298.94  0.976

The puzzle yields 4209.80 Angstrom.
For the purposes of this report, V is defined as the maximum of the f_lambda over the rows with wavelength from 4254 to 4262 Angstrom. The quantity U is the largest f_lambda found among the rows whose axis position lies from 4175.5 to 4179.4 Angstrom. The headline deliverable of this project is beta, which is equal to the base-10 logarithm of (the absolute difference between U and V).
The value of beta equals -1.05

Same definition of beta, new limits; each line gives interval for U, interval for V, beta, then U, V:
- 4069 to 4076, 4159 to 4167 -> -0.85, 1.17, 1.03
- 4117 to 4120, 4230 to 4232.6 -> -0.96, 1.13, 1.02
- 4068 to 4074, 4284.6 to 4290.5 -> -0.82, 1.17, 1.02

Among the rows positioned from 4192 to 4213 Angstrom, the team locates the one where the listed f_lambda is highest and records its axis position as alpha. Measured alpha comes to 4204.96 Angstrom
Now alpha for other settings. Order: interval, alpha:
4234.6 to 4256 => 4244.84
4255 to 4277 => 4261.49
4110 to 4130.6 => 4118.71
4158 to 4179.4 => 4178.90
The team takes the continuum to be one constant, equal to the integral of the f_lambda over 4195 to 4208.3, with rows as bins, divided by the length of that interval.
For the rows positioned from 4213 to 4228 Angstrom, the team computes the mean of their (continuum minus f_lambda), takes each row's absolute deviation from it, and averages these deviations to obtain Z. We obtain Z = 0.080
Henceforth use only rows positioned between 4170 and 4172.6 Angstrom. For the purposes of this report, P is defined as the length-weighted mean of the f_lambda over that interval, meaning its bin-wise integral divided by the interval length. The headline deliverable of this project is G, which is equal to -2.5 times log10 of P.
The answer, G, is 0.00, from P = 1.00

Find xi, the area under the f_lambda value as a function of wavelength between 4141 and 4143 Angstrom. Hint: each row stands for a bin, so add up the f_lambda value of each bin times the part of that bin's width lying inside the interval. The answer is 1.8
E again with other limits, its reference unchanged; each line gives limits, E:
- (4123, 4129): 4123.46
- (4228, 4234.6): 4228.26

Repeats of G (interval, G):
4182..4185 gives -0.01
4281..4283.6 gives -0.10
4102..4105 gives 0.06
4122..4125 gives -0.04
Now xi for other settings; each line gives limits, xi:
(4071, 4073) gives 2.3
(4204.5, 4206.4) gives 2.1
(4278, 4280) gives 2.3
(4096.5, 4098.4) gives 1.9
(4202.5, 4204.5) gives 2.1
